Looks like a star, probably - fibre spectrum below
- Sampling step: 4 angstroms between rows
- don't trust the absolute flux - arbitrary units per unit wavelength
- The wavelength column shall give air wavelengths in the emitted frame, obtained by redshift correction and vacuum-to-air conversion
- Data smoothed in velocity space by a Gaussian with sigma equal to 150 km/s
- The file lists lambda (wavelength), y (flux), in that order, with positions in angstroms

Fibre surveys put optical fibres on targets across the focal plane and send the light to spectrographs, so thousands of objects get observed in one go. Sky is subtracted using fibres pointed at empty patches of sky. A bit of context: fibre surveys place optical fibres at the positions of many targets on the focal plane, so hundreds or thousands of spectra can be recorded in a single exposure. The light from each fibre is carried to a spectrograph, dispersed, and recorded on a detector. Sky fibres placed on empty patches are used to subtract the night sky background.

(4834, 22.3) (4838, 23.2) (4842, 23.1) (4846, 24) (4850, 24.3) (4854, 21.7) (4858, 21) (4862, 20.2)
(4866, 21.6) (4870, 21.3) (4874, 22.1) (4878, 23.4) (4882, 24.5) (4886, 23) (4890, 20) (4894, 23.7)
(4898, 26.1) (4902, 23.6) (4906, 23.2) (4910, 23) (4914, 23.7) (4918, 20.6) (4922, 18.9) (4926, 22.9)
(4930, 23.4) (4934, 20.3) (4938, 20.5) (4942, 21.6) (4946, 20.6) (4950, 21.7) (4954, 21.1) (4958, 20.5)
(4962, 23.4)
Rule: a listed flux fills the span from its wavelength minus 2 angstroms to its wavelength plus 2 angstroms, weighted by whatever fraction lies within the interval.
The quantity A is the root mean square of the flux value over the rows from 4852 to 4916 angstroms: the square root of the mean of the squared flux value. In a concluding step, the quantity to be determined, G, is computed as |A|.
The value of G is 22.7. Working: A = 22.7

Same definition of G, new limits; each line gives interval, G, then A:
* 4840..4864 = 22.4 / 22.4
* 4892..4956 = 22.3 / 22.3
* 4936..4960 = 21.0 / 21.0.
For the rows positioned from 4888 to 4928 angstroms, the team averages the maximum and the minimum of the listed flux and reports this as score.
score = 22.5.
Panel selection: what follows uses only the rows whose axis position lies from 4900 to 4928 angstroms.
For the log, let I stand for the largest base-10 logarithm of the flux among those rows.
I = 1.375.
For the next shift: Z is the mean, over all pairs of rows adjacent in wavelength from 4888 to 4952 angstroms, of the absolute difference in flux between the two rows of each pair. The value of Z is 1.71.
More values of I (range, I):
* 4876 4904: 1.417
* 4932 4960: 1.336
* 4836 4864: 1.386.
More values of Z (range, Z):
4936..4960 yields 0.88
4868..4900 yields 1.97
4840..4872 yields 1.00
